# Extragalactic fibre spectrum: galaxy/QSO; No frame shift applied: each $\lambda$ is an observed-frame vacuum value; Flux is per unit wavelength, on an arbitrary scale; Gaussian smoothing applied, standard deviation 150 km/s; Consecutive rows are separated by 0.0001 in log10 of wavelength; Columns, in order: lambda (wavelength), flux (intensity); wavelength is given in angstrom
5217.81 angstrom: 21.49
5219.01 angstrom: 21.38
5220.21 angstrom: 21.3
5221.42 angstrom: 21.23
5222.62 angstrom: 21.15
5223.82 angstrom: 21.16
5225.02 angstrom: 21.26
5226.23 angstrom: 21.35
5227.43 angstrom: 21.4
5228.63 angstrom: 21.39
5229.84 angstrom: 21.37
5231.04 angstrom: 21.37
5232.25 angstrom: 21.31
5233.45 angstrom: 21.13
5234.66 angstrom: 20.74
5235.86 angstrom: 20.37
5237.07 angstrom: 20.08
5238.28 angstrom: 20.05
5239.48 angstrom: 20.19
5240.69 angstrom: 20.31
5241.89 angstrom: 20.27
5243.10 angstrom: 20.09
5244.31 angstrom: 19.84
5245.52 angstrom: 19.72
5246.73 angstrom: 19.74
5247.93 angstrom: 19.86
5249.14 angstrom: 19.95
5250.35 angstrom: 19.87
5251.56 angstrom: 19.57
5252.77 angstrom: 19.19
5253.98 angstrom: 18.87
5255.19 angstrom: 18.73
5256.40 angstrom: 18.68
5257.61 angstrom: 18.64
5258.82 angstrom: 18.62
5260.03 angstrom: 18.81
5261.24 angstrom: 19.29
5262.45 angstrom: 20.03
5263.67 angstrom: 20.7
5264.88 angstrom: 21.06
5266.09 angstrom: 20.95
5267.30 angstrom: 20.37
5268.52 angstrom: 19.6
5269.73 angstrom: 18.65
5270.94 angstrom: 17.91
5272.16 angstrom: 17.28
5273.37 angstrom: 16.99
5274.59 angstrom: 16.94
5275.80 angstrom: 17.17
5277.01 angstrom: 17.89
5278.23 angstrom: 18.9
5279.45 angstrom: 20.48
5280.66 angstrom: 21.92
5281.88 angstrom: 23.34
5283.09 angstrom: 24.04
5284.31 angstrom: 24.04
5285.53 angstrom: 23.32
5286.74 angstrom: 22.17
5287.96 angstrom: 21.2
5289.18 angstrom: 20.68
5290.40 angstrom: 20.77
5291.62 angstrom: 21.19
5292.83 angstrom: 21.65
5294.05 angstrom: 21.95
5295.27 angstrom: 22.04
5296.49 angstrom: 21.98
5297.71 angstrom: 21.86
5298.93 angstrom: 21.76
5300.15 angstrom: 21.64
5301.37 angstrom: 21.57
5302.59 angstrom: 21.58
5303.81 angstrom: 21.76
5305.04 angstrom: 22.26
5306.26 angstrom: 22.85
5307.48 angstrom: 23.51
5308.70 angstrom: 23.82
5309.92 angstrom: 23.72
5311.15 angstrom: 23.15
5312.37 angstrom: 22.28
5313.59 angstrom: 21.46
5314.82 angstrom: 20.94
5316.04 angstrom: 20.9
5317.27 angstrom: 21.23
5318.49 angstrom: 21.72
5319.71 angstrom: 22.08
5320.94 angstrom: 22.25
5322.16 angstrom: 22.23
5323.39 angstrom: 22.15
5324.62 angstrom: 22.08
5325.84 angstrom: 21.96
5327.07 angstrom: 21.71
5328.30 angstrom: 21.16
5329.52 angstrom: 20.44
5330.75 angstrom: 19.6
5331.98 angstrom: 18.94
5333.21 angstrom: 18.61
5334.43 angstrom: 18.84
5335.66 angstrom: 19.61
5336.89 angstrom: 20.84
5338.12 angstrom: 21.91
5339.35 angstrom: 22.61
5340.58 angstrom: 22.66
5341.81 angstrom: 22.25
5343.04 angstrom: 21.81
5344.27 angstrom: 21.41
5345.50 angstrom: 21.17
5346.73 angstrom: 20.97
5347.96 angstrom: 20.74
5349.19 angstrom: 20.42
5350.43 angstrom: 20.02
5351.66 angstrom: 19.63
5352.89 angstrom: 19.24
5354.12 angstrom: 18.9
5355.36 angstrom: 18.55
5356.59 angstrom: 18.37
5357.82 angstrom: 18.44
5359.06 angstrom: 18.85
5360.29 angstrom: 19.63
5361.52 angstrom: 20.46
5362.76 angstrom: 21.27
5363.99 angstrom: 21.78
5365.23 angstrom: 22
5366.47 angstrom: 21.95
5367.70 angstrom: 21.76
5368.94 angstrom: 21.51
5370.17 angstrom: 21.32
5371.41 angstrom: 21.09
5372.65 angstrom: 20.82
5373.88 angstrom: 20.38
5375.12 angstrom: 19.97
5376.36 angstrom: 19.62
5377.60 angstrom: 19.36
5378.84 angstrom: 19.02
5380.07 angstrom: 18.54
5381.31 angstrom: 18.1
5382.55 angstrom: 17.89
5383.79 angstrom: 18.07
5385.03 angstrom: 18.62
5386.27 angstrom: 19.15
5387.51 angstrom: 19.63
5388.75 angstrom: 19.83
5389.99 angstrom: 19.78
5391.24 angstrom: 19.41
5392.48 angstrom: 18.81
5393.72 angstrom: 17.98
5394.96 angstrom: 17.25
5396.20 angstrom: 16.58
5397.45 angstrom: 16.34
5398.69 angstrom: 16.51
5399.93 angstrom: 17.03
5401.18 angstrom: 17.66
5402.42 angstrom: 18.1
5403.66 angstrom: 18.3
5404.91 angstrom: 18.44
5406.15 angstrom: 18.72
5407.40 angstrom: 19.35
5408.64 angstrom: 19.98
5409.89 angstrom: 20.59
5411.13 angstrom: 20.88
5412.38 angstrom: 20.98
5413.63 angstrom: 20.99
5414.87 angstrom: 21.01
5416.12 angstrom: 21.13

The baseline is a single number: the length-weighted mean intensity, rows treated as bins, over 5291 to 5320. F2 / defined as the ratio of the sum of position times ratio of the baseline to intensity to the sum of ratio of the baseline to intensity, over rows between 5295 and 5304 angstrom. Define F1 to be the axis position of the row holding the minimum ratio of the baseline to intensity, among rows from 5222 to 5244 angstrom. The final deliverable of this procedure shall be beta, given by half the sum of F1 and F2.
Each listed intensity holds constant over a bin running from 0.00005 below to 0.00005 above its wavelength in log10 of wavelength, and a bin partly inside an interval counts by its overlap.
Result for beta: 5263.5 angstrom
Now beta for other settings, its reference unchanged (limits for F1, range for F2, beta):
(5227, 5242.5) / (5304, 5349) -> 5277.1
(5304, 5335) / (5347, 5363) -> 5332.0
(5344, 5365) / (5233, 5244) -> 5301.2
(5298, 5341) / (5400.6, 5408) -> 5356.5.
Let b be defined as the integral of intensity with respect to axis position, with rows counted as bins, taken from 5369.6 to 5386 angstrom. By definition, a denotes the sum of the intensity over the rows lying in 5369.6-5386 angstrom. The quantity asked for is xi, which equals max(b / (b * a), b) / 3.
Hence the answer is 106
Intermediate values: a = 253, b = 319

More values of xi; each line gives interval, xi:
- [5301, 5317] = 119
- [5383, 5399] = 98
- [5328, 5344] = 111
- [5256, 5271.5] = 101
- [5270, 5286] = 106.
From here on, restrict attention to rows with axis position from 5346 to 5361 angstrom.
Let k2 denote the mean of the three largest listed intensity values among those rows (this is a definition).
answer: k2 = 20.7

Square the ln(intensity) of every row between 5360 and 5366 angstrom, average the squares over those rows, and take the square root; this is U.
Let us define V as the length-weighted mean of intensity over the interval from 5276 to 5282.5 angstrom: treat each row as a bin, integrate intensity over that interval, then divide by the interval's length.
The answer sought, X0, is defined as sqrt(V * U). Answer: 7.87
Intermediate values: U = 3.05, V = 20.3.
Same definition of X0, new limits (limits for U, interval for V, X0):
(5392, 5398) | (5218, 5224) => 7.79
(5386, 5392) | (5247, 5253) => 7.66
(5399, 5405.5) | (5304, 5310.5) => 8.17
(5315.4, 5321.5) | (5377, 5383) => 7.56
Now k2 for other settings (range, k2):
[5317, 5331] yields 22.2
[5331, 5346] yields 22.5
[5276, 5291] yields 23.8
